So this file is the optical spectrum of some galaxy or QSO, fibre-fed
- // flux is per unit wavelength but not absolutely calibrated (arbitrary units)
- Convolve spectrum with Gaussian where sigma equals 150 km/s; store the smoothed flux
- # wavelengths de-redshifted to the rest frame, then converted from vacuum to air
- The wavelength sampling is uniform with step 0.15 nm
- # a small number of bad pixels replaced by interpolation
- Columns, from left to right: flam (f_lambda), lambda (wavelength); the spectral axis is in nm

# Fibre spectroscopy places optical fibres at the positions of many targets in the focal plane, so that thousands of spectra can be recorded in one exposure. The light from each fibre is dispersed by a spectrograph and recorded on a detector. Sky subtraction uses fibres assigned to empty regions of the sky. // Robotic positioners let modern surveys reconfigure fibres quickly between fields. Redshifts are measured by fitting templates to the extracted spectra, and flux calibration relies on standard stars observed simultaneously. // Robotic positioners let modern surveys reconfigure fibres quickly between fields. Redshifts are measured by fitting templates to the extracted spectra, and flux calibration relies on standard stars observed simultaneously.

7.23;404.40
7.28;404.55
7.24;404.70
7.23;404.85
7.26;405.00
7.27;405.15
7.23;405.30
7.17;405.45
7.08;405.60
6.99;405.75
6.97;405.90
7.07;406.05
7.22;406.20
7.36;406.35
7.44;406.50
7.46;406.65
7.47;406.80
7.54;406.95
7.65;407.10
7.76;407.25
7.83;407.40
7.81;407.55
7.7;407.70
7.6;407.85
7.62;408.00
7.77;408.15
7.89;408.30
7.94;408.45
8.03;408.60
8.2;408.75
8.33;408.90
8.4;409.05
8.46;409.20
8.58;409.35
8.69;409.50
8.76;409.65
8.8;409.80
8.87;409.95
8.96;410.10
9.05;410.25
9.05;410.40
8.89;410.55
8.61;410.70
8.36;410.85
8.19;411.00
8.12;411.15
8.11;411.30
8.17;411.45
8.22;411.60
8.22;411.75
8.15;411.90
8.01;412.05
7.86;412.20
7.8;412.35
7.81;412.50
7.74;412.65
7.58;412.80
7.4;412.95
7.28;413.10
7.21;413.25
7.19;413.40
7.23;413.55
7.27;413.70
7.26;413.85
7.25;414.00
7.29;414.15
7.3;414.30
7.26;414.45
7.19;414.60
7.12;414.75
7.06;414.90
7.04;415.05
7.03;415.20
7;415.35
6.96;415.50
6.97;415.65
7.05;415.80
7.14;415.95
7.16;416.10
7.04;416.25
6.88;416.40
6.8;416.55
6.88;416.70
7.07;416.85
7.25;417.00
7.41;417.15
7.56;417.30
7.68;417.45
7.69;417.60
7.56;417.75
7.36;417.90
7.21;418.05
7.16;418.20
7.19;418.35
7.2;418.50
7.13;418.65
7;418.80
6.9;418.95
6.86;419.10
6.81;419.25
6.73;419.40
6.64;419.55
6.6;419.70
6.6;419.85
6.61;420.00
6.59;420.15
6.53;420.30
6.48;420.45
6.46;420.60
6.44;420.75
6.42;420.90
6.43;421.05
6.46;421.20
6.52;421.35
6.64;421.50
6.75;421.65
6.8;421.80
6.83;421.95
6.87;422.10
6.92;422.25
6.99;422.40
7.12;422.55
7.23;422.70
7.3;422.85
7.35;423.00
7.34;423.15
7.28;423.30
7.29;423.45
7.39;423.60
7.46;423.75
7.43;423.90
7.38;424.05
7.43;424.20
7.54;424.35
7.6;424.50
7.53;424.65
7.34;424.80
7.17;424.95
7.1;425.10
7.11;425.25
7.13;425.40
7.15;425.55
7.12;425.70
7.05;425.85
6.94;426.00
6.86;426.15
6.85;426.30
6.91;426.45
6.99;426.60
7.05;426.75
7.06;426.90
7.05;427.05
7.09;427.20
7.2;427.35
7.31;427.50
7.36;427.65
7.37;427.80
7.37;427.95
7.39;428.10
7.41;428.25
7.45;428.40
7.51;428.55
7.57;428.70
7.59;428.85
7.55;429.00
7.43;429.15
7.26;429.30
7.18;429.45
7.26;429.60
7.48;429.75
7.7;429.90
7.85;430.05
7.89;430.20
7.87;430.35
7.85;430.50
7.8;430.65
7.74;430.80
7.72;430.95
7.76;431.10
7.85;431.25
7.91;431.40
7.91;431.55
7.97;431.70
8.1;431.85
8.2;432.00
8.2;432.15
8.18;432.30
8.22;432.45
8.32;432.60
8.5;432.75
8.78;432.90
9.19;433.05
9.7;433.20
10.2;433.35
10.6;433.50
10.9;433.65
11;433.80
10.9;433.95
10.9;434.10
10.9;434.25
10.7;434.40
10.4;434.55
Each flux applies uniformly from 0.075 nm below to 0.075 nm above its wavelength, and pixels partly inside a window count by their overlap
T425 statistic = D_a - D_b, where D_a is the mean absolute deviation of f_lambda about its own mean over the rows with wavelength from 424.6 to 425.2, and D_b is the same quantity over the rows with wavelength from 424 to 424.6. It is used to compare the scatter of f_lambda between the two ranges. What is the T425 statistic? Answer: 0.07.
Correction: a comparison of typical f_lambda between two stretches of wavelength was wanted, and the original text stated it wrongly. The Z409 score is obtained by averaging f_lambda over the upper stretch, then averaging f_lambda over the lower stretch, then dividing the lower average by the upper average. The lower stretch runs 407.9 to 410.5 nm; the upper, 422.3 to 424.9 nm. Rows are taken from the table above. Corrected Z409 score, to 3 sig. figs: 1.15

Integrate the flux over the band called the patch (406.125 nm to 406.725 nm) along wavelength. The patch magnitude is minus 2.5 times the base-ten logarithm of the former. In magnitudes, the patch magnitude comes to -1.61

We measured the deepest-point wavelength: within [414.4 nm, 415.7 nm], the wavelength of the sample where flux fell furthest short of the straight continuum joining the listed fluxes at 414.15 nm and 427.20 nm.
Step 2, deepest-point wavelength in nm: 415.50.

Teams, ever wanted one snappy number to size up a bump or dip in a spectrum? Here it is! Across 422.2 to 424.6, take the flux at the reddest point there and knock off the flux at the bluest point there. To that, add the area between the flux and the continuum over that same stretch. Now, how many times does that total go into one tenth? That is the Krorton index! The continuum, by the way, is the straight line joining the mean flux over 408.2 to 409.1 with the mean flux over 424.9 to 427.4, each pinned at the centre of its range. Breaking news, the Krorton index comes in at 0.11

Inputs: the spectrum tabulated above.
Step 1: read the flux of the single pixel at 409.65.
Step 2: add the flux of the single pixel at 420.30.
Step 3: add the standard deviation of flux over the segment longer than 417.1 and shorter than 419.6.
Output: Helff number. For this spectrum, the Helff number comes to 15.6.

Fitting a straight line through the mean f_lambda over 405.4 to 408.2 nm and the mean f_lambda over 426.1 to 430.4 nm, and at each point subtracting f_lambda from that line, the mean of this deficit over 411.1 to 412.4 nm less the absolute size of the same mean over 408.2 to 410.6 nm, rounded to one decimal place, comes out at -1.8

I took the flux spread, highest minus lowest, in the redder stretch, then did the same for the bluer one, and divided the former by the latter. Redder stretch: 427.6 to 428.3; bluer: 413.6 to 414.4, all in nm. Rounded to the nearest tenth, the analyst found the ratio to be 1.0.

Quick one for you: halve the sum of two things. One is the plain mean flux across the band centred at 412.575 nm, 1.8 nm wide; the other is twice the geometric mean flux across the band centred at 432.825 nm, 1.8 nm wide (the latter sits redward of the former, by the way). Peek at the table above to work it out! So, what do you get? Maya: 12.9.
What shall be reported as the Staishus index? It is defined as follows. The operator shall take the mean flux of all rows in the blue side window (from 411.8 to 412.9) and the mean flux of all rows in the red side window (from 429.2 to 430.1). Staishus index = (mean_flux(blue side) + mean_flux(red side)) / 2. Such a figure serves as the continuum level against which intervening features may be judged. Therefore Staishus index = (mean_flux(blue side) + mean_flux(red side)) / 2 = 7.65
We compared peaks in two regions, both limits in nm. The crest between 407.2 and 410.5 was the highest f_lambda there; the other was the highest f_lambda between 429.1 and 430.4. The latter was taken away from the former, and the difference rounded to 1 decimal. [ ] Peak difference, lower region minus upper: 1.2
